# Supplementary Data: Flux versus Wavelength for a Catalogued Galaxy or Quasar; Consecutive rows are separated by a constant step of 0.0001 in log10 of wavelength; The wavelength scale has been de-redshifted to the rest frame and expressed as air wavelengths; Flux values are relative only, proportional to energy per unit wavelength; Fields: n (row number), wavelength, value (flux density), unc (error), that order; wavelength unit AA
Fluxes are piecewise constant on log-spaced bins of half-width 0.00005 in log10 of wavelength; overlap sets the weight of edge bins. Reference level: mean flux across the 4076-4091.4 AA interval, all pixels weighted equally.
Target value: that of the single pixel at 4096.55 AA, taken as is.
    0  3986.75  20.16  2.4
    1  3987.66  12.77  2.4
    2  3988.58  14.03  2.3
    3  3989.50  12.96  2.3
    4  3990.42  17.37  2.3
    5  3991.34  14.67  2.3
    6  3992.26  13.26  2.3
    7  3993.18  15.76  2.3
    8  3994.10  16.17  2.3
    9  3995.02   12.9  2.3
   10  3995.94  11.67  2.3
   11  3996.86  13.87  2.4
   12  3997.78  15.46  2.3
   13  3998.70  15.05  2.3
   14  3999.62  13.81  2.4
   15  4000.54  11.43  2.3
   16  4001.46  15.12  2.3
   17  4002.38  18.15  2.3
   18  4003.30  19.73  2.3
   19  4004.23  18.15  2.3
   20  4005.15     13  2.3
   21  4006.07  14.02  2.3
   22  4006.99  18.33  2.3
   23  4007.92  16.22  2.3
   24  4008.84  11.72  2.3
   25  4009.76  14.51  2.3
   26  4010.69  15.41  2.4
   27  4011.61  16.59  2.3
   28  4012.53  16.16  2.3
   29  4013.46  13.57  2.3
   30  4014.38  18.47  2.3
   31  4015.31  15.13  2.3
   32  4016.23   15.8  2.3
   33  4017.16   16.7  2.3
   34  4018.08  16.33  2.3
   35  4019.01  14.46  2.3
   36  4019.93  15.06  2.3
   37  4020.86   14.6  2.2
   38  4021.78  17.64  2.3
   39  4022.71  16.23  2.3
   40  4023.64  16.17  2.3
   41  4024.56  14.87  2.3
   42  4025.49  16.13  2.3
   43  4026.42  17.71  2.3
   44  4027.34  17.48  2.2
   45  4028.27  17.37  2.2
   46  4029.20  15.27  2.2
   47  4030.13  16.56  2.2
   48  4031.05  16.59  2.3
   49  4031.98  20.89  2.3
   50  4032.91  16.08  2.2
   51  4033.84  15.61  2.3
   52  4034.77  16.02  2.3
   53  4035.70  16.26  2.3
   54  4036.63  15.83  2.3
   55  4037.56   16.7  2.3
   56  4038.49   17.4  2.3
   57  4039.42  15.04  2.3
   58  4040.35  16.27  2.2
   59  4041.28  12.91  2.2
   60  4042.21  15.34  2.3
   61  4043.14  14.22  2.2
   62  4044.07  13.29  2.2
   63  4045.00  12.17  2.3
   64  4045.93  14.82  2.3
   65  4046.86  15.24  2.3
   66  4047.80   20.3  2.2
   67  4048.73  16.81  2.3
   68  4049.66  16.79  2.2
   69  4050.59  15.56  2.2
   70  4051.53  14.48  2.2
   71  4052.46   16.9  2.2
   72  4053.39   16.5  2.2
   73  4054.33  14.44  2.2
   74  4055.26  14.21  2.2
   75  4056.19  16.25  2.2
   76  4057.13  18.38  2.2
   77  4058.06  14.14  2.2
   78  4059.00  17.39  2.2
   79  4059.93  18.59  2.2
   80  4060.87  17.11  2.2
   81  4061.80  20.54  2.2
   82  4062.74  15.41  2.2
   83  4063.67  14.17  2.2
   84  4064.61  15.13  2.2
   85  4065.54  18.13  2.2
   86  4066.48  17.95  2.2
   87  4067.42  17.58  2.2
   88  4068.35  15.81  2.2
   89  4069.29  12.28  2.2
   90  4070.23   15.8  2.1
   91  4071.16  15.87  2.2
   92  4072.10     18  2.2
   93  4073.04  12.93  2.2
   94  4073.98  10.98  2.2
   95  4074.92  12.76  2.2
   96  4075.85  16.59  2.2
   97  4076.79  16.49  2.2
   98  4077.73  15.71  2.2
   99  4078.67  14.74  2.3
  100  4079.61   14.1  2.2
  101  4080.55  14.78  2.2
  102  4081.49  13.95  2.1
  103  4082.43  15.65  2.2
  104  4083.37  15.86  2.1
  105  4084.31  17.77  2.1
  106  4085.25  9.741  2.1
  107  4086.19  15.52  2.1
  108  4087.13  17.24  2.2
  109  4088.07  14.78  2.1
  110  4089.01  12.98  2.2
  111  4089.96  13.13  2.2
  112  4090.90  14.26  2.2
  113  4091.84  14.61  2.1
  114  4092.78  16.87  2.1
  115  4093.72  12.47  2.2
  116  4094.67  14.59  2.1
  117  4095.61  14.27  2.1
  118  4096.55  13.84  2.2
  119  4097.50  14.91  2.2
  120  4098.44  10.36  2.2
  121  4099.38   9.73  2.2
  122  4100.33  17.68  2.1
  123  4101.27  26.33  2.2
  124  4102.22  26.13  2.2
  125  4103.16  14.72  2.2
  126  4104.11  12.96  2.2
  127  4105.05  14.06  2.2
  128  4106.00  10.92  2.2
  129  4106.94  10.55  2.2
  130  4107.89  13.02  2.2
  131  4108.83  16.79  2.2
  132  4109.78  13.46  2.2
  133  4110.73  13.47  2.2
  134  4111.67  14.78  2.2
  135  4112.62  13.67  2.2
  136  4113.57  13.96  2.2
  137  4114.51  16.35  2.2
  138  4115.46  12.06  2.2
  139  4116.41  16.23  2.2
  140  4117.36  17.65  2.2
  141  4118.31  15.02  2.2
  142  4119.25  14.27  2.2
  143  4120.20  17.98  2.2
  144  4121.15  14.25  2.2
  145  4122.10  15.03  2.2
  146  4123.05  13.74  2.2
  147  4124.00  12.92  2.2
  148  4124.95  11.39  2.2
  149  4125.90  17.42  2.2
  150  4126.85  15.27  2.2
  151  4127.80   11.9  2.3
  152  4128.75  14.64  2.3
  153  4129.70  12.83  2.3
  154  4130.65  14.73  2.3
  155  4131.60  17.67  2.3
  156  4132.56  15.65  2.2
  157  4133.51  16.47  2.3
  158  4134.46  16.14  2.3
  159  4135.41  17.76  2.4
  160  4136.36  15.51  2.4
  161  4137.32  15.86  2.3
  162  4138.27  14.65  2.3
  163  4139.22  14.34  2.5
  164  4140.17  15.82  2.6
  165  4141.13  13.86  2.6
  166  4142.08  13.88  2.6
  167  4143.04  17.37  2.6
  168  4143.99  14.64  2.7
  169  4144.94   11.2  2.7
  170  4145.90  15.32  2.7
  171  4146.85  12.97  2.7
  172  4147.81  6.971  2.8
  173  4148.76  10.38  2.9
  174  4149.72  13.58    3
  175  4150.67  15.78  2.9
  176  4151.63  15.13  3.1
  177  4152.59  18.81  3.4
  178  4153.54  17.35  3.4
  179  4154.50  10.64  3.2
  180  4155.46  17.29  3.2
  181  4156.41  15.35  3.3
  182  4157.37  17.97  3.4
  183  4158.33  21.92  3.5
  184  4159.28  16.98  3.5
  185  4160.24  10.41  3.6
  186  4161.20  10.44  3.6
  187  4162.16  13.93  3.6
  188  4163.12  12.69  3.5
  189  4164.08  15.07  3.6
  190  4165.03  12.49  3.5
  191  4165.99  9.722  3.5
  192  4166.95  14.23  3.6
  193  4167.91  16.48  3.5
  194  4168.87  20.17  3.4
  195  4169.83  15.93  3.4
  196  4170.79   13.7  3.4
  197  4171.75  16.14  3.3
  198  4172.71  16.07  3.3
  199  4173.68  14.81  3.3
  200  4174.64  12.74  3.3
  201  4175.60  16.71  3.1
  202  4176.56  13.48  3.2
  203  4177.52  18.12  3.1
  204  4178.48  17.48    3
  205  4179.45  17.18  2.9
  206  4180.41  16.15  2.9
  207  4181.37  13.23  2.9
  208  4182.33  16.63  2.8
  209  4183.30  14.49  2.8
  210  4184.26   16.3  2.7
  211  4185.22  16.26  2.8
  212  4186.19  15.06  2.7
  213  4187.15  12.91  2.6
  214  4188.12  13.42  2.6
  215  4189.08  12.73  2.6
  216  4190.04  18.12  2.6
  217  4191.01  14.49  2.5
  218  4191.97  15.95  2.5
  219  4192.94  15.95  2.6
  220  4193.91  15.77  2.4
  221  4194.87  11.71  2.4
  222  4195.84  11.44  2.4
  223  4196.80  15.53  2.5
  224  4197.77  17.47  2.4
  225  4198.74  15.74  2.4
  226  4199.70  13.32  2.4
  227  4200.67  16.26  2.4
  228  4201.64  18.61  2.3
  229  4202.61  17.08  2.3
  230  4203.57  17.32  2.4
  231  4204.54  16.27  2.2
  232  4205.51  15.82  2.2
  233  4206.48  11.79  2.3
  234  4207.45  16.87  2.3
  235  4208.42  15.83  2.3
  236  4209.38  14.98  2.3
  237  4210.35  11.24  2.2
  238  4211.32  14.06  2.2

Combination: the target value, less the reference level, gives -1.0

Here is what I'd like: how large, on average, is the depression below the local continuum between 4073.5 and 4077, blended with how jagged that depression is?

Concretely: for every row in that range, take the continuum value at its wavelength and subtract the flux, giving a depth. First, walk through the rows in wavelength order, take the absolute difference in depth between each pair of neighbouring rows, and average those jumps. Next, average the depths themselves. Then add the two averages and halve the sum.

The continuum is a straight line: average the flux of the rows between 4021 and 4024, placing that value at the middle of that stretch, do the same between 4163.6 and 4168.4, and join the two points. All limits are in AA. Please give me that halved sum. 1.6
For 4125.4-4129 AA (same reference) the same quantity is 1.2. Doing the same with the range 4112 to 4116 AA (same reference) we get 1.5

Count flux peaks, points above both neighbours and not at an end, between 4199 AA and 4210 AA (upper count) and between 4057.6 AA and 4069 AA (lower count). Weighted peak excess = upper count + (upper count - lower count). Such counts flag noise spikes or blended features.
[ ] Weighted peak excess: 3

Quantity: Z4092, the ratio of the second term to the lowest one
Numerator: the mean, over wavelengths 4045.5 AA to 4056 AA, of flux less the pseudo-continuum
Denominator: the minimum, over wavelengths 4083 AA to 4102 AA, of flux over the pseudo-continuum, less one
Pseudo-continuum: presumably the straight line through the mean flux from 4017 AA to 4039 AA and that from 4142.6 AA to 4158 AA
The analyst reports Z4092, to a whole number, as 0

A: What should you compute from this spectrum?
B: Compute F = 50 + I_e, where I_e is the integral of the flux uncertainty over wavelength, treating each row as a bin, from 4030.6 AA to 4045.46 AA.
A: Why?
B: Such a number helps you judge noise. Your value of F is 84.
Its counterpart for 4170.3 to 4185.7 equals 97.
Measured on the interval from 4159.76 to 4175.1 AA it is 103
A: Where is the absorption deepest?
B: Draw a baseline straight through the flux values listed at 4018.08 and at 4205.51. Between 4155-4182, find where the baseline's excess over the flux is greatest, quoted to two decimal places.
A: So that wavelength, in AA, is 4165.99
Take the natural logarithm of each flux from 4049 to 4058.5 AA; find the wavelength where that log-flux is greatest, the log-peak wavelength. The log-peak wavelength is 4057.13 AA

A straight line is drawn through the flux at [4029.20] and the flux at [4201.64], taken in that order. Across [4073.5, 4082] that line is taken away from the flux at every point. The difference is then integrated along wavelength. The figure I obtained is -15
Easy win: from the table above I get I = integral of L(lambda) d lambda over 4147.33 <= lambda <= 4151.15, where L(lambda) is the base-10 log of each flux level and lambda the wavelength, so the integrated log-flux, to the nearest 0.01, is 4.00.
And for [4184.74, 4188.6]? 4.46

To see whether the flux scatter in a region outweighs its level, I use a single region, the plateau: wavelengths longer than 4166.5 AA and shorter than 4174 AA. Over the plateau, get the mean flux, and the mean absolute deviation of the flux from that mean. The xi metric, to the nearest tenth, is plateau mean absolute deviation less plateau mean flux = -14.7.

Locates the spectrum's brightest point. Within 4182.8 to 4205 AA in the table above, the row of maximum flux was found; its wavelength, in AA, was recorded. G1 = 4201.64 AA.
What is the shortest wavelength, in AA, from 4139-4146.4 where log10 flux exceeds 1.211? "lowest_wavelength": 4143.04 AA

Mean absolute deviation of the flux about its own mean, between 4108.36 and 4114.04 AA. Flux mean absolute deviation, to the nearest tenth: 1.0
